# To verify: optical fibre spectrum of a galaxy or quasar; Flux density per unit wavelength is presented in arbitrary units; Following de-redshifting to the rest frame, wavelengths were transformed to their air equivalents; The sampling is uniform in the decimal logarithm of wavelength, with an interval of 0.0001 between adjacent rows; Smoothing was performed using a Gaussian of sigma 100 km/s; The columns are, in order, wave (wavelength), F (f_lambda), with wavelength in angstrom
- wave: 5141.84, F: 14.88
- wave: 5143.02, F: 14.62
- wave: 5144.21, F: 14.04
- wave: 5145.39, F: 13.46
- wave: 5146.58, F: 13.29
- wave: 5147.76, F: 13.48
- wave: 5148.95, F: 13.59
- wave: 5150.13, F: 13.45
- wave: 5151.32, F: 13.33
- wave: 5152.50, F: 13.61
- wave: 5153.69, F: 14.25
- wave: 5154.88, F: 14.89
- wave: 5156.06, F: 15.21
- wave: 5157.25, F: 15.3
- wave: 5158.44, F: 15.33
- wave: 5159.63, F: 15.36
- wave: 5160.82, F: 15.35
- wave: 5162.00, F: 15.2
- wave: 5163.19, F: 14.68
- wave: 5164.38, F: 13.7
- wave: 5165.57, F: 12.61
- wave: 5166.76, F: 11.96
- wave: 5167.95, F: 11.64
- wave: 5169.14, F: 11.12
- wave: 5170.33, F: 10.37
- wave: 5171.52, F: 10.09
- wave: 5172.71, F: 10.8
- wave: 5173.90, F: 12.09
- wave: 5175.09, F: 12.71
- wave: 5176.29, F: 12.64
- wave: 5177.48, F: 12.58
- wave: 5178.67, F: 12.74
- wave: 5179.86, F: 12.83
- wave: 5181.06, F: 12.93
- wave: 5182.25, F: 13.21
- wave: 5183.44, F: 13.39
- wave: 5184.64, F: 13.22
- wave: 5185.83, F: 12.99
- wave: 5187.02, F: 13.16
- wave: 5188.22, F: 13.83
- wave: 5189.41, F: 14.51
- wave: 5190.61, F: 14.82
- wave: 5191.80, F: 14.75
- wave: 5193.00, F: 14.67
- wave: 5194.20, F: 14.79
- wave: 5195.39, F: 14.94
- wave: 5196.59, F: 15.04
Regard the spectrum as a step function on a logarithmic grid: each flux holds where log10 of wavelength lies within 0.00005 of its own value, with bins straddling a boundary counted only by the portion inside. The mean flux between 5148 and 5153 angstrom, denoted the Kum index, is 13.5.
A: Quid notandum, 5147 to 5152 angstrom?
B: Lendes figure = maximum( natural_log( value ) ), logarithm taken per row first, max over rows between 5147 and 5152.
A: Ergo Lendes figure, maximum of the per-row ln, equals 2.61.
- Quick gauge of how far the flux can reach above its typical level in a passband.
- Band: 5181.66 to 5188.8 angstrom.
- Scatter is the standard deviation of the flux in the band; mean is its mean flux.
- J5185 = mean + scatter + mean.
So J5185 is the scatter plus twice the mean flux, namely 26.9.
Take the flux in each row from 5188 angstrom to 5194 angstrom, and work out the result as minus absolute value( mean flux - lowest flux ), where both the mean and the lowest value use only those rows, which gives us -0.7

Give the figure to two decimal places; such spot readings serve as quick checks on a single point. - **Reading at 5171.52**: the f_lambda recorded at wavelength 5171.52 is 10.09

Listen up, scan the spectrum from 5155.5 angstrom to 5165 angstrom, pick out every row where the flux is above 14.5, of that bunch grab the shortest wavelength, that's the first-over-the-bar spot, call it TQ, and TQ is 5156.06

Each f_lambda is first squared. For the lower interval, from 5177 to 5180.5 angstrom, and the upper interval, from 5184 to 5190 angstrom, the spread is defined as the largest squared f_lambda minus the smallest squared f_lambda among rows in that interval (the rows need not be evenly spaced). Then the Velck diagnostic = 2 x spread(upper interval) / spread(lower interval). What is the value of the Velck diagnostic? 13.2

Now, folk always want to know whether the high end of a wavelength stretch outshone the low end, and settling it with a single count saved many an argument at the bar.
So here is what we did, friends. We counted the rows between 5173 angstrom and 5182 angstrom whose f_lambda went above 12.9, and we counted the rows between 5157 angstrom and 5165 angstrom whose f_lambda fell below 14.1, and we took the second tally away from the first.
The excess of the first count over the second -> 0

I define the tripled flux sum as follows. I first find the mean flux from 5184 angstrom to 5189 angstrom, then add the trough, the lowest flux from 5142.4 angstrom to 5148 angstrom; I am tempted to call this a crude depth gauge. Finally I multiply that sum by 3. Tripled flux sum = 80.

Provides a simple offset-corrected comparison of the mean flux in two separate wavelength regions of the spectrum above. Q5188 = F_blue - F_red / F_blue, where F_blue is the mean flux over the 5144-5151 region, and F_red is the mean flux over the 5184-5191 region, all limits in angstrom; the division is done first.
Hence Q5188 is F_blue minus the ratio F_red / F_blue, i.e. 12.5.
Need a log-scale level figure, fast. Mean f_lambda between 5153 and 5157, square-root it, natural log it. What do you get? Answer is 1.35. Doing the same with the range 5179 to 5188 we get 1.29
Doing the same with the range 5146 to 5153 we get 1.30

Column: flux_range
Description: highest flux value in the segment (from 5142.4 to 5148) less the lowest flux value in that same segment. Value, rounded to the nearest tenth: 1.3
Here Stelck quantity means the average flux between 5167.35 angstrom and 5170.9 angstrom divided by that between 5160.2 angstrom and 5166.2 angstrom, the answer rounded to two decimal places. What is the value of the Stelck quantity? 0.77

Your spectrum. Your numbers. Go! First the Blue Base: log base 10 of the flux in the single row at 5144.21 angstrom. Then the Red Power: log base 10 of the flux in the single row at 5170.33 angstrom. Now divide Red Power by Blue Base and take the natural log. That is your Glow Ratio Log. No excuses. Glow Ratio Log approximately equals -0.12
